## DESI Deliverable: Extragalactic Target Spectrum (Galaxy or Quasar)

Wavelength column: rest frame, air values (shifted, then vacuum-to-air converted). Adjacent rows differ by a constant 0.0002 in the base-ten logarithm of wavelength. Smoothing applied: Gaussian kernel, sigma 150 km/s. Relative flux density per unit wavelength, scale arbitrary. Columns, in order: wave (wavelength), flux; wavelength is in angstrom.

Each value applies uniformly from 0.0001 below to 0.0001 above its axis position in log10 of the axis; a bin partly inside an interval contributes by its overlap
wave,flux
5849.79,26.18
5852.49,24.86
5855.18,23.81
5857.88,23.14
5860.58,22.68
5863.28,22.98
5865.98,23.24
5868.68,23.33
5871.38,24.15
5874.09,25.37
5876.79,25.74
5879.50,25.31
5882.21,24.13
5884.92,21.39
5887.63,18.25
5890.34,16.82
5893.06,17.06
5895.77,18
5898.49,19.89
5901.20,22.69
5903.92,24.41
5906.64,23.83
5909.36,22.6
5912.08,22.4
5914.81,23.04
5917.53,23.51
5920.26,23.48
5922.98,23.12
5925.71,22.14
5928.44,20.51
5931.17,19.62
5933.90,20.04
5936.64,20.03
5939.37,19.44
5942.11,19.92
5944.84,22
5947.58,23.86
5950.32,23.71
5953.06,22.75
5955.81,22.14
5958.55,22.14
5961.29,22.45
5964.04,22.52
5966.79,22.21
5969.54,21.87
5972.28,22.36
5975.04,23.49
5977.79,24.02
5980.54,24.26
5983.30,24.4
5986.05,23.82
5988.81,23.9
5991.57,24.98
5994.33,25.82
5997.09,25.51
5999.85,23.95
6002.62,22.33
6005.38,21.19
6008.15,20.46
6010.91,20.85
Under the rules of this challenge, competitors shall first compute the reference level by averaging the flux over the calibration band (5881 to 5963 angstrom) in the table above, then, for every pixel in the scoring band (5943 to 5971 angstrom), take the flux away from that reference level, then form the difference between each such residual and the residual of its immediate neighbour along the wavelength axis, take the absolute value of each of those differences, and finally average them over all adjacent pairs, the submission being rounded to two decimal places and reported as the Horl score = 0.51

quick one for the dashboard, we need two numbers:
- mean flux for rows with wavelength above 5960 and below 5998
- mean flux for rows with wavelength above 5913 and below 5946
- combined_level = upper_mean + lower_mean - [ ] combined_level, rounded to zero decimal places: 45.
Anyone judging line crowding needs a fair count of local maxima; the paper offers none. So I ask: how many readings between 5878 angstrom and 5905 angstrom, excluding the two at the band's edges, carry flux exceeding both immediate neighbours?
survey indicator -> 0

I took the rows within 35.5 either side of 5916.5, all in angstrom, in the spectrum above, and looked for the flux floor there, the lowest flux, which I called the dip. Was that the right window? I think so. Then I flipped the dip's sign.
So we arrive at -16.8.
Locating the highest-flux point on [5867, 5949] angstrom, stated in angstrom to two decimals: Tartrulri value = 5876.79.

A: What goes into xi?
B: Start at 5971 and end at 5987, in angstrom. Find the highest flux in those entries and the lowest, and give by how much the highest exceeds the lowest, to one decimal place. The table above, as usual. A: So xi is 2.0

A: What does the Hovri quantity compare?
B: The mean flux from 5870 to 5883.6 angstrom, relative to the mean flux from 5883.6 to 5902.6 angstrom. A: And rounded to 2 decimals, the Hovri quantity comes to 1.30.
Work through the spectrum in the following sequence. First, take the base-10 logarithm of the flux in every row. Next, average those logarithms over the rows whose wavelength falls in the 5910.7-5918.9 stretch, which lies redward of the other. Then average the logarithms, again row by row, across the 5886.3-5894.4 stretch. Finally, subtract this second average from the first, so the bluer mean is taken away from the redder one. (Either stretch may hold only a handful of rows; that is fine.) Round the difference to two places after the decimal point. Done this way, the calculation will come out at 0.12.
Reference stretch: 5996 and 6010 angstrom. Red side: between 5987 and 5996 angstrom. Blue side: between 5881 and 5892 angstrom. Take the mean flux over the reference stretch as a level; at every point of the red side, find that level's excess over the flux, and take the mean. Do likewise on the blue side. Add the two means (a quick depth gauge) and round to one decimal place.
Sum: 0.3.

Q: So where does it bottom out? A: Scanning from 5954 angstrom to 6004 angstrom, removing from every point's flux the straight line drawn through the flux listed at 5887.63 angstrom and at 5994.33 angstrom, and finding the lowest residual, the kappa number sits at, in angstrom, 6002.62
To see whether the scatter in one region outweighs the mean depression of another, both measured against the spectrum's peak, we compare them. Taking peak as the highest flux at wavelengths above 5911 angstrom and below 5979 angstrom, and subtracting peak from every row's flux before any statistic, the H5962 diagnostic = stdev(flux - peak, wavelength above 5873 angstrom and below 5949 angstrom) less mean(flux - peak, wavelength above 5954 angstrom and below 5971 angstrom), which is 4.3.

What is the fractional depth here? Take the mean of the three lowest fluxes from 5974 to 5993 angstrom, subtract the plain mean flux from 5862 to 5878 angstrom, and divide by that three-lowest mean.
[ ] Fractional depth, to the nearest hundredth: -0.02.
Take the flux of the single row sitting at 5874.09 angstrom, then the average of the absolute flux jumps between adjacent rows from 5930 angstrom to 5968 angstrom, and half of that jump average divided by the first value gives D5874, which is 0.012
